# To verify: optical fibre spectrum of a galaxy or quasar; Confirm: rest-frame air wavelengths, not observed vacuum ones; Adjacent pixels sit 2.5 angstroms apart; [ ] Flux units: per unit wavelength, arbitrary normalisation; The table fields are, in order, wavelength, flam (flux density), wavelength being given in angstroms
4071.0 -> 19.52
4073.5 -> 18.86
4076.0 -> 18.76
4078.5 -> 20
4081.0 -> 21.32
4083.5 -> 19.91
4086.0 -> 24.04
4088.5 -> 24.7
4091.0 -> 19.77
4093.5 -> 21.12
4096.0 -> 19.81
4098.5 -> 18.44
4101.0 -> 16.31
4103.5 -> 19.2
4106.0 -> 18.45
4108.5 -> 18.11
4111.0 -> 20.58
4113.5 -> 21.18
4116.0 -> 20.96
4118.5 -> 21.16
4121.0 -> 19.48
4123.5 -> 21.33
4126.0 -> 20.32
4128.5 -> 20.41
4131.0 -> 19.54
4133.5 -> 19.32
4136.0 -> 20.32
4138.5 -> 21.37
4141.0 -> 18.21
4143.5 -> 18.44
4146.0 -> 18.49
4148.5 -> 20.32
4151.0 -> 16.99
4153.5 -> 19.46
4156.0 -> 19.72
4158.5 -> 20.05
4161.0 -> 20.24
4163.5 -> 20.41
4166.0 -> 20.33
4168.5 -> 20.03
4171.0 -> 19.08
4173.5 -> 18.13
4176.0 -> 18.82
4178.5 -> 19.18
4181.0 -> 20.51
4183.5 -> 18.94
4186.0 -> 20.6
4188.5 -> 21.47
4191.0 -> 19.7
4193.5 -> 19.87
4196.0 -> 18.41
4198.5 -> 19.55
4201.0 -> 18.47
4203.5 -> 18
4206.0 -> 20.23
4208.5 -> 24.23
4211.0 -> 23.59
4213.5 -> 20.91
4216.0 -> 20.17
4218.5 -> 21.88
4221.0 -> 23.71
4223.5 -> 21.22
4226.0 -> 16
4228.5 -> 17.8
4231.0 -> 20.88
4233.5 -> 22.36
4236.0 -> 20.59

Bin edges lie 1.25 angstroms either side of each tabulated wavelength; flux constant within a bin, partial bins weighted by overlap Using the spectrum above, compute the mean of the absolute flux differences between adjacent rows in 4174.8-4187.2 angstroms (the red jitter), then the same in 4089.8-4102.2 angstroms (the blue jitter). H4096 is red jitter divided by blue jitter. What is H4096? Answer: 0.80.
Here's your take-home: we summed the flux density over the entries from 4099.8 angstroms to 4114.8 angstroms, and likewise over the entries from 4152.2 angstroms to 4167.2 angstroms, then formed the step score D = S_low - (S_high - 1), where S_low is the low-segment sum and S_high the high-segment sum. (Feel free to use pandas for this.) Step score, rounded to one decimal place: -5.4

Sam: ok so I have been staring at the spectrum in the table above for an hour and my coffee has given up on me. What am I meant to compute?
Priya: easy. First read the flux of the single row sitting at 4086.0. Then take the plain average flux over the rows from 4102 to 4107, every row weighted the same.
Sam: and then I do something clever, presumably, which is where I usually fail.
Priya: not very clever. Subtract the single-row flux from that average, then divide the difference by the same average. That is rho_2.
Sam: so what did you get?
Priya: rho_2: -0.28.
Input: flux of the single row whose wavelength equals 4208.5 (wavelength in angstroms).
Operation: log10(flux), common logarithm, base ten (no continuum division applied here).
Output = 1.384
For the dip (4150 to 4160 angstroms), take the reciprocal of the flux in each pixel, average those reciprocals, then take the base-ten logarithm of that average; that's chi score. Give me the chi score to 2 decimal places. -1.28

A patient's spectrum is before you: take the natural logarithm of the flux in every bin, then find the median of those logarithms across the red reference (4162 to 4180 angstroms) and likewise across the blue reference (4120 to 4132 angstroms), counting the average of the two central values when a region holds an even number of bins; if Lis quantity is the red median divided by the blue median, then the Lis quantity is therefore 0.98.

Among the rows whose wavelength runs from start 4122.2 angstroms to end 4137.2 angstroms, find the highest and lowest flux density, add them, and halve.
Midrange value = 20.3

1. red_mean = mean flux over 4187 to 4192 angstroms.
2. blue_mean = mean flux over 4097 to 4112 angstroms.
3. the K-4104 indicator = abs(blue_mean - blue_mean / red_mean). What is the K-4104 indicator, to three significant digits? 17.6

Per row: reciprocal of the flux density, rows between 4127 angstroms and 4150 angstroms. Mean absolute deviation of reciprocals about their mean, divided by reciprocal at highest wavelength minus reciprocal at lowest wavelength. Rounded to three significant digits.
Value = 10.6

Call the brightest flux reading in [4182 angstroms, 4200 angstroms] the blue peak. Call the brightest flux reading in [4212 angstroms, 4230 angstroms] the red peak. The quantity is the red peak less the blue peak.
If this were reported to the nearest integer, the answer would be 2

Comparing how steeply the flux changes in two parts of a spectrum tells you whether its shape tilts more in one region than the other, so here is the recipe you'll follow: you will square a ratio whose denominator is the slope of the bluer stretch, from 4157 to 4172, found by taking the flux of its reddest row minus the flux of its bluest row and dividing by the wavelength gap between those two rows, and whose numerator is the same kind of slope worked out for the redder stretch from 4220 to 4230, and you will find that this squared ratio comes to 103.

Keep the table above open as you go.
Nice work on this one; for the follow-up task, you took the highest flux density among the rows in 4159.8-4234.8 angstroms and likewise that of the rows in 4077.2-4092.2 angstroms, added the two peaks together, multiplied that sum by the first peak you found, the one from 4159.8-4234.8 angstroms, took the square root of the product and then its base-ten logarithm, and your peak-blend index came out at 1.54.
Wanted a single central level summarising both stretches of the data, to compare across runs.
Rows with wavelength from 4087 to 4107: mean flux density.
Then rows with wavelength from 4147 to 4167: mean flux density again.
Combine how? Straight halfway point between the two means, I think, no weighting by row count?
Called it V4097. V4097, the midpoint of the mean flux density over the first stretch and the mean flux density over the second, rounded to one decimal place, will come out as 19.7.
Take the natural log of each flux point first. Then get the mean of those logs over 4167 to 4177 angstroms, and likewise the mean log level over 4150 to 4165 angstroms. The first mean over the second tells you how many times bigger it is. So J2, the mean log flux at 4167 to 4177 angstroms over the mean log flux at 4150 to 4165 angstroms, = 0.992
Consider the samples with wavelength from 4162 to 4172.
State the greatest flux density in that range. 20.41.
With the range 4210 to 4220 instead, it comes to 23.59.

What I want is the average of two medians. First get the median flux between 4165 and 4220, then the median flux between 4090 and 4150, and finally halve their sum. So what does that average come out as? 19.9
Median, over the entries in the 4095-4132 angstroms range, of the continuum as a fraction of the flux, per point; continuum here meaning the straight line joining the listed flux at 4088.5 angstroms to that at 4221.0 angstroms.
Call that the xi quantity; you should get 1.24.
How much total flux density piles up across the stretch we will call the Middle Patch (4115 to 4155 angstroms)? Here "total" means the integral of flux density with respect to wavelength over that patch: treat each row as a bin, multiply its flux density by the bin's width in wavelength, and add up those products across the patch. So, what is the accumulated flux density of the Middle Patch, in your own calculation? 790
